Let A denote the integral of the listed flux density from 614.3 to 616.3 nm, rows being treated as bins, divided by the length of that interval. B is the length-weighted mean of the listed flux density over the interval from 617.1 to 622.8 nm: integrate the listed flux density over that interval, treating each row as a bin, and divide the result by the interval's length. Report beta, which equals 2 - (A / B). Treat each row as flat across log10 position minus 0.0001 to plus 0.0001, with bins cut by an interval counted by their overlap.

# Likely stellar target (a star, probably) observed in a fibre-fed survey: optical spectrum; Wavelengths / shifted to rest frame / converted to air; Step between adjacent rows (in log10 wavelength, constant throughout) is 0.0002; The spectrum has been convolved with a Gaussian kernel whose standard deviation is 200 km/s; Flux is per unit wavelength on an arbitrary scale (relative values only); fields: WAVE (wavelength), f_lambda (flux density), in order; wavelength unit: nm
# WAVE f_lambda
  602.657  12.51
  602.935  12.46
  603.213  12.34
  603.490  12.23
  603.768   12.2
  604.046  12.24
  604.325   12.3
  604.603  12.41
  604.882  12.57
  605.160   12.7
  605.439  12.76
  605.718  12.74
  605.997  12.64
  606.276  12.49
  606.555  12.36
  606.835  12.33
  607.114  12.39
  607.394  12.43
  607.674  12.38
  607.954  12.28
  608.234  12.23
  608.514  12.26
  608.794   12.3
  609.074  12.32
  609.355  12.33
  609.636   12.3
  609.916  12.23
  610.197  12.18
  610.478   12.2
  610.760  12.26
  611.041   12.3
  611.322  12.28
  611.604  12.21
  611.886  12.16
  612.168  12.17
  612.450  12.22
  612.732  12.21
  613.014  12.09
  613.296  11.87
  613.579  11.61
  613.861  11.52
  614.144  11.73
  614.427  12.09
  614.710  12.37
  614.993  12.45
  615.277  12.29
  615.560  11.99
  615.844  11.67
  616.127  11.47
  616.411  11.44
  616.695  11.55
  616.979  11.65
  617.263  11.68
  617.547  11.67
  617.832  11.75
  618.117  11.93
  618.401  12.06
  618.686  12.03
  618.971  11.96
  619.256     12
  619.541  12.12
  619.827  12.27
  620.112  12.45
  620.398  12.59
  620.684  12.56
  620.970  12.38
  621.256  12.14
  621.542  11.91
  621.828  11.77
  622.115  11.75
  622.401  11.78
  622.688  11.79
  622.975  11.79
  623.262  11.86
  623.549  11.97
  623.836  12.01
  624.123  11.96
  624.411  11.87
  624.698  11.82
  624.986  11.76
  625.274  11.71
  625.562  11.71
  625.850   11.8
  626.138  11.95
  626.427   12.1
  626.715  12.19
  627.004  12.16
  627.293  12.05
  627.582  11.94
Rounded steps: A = 12.0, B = 12.0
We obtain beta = 1.00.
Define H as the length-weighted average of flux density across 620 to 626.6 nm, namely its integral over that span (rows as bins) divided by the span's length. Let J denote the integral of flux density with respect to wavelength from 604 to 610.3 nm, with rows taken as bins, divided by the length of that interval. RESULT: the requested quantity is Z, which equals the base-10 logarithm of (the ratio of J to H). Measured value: 0.015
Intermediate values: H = 12.0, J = 12.4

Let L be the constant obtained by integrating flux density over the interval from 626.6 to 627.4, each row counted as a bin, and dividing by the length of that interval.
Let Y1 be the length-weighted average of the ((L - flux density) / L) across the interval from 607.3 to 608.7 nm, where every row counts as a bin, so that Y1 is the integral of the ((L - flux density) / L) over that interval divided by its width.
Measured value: -0.015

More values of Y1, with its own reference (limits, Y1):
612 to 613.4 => 0.001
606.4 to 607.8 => -0.021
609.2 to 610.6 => -0.010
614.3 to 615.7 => -0.009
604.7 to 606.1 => -0.045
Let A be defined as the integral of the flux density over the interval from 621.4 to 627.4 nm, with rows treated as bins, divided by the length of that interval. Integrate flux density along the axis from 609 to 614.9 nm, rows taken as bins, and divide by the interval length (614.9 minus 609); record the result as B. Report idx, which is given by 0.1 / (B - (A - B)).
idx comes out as 0.0081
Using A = 11.9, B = 12.1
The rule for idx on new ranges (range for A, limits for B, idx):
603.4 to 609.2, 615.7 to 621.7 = 0.0087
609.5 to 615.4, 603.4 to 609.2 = 0.0079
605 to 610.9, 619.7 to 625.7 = 0.0086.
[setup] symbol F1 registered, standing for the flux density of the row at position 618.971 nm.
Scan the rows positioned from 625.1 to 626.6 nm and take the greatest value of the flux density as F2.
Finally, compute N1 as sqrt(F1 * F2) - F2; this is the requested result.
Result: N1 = -0.07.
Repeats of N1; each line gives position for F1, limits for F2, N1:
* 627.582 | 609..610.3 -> -0.20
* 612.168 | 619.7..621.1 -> -0.21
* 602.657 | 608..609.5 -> 0.09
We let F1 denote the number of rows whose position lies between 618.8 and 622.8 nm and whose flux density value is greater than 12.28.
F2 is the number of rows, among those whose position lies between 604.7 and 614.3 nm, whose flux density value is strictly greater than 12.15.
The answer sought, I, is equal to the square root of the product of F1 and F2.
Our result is 11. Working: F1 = 4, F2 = 29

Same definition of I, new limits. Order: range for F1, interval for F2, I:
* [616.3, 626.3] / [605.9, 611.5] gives 9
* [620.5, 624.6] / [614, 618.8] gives 2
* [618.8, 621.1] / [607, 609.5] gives 6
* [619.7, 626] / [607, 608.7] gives 5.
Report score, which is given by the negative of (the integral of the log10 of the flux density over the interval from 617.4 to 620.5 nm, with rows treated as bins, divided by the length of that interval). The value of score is -1.08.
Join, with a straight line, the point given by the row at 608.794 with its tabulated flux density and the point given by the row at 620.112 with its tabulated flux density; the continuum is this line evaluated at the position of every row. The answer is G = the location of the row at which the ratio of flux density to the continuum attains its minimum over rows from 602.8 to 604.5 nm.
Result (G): 603.768 nm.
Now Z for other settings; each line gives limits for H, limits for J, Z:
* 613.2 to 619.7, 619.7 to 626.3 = 0.004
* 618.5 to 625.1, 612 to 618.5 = -0.005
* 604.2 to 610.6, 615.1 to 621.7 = -0.015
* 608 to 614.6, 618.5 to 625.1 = -0.004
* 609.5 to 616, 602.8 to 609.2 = 0.011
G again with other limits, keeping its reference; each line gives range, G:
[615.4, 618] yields 616.411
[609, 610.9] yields 610.197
